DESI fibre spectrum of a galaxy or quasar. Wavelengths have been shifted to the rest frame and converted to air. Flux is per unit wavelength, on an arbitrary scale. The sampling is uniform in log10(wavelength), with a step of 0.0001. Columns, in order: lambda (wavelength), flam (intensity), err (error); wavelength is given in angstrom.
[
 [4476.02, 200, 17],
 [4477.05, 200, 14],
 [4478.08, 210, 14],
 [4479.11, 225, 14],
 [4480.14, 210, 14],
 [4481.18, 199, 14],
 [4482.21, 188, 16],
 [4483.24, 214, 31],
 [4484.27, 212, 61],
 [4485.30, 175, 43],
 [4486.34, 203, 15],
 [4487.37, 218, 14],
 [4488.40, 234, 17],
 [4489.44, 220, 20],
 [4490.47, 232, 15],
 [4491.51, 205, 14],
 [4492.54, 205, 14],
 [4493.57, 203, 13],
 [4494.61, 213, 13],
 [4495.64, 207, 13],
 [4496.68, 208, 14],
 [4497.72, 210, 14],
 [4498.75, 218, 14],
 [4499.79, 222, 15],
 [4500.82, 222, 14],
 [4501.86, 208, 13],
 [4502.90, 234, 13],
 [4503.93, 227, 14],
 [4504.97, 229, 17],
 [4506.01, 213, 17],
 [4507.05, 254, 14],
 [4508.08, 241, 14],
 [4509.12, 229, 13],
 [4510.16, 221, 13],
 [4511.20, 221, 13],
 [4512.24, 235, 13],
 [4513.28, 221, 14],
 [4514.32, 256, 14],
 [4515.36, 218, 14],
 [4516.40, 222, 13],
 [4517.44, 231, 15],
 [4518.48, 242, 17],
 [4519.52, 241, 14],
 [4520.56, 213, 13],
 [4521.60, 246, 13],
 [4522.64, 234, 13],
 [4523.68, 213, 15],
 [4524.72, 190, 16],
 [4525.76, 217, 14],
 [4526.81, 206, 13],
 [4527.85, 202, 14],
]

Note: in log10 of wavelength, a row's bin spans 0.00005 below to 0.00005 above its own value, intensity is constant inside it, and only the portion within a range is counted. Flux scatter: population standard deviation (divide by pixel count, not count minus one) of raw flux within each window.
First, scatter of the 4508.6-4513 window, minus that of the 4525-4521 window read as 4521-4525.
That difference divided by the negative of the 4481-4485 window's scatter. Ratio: 1.47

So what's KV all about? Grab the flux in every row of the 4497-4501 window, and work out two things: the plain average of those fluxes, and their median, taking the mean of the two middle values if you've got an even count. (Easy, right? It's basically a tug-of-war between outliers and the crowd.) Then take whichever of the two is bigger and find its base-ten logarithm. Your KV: 2.342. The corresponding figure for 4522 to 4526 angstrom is 2.332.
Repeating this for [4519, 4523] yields 2.376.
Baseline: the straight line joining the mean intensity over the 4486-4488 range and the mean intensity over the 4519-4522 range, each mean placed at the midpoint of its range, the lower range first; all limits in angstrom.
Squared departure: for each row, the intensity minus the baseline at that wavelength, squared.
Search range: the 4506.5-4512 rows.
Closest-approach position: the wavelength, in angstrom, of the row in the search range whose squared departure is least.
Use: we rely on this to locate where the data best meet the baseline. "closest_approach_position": 4509.12 angstrom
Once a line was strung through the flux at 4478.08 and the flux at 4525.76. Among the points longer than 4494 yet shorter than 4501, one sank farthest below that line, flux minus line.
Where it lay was 4495.64 angstrom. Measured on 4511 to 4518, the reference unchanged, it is 4515.36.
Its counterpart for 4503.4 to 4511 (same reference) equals 4506.01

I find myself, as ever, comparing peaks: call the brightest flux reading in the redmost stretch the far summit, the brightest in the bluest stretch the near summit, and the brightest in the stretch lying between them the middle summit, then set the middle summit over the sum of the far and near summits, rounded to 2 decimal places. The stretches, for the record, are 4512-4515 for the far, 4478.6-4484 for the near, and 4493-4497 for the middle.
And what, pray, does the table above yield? 0.44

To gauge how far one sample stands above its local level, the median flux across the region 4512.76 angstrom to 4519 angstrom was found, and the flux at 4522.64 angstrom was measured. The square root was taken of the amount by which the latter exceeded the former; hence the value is 2.74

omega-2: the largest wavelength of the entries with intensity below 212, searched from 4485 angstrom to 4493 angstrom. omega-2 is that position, 4492.54 angstrom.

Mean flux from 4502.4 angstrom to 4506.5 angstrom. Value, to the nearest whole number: 226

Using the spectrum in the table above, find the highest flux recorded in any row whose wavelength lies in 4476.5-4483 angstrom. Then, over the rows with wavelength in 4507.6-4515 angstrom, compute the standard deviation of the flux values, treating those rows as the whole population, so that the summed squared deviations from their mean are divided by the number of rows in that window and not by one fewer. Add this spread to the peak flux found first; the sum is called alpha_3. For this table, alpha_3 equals 237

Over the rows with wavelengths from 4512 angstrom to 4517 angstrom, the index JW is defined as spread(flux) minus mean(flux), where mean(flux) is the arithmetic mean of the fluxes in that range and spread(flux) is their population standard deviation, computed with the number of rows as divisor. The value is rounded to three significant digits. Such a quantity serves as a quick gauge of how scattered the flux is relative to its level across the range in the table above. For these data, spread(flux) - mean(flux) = -216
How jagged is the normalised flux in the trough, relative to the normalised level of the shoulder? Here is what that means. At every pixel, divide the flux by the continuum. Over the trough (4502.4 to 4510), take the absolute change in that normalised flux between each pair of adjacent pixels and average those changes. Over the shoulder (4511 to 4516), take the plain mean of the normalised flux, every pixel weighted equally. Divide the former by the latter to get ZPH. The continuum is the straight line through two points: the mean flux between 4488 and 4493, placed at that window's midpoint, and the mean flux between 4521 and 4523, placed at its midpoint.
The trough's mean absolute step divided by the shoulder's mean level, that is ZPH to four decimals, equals 0.0682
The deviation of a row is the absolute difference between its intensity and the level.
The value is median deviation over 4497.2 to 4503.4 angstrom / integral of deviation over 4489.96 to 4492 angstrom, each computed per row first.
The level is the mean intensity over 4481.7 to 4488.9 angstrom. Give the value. 0.49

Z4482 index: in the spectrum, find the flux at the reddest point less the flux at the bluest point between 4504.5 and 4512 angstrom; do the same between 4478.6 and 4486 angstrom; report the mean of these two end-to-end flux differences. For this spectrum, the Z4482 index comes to -29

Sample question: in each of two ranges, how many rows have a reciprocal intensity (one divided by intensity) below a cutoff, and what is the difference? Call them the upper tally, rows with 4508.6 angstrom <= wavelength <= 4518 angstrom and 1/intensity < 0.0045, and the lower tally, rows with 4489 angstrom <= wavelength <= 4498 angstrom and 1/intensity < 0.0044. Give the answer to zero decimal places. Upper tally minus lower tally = 3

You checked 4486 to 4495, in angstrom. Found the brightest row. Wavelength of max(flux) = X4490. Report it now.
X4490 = 4488.40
